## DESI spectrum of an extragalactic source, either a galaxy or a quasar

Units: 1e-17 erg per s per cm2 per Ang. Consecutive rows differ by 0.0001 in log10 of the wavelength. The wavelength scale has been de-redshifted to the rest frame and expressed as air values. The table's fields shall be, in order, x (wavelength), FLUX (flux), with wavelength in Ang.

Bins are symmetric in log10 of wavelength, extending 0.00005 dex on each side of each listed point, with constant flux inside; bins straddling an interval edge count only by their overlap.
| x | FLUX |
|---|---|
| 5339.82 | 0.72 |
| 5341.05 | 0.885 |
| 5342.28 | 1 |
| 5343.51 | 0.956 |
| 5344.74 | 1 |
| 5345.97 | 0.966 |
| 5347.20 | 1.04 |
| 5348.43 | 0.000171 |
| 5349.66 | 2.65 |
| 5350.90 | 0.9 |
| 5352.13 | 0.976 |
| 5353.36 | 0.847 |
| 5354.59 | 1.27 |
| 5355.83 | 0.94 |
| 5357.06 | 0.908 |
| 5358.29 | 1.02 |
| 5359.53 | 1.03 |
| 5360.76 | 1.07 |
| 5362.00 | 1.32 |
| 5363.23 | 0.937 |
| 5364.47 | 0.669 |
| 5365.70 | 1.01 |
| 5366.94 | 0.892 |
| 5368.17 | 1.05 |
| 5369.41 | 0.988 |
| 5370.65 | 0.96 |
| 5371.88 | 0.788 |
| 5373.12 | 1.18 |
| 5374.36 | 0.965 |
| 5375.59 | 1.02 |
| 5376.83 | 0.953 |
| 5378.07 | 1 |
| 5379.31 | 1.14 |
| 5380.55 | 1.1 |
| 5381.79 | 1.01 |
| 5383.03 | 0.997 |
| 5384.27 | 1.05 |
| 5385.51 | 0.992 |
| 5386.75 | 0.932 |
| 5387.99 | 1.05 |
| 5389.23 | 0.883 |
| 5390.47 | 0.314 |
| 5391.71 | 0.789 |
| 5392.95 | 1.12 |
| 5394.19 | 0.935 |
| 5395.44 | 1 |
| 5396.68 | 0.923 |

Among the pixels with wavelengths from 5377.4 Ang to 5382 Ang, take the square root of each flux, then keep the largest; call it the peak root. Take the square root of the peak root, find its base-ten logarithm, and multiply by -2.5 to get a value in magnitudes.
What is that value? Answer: -0.036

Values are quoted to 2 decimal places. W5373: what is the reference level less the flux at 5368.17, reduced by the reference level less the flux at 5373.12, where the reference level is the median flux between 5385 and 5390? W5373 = 0.13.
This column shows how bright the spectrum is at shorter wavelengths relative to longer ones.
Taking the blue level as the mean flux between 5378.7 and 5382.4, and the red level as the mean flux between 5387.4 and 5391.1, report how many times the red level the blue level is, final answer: 1.45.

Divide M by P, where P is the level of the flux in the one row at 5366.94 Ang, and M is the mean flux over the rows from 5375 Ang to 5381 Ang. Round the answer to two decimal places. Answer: 1.17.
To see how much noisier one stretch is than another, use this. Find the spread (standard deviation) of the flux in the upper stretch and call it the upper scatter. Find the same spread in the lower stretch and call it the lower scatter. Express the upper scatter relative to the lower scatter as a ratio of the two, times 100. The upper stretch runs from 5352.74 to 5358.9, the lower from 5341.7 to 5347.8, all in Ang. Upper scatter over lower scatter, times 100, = 497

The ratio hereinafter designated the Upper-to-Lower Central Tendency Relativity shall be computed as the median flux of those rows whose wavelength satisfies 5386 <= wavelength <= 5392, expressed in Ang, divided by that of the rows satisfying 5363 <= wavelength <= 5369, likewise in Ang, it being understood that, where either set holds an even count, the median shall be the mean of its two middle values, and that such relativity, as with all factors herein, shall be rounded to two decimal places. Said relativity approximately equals 0.94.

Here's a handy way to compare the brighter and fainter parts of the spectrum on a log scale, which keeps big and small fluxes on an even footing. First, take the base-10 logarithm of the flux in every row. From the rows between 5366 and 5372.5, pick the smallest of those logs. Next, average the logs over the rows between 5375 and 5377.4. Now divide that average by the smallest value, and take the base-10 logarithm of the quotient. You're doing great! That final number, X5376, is -1.2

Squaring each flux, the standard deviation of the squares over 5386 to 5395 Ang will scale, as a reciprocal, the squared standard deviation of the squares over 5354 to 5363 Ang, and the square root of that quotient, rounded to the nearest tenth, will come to 0.6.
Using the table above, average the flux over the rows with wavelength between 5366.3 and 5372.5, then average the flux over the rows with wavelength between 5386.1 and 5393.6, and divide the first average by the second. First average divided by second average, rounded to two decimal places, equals 1.10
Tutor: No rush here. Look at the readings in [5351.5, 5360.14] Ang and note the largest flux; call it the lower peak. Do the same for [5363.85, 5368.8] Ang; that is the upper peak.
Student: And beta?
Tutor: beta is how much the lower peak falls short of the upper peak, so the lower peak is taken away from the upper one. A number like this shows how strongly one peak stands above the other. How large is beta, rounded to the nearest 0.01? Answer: -0.22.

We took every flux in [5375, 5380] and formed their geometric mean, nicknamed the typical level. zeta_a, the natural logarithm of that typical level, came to 0.026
